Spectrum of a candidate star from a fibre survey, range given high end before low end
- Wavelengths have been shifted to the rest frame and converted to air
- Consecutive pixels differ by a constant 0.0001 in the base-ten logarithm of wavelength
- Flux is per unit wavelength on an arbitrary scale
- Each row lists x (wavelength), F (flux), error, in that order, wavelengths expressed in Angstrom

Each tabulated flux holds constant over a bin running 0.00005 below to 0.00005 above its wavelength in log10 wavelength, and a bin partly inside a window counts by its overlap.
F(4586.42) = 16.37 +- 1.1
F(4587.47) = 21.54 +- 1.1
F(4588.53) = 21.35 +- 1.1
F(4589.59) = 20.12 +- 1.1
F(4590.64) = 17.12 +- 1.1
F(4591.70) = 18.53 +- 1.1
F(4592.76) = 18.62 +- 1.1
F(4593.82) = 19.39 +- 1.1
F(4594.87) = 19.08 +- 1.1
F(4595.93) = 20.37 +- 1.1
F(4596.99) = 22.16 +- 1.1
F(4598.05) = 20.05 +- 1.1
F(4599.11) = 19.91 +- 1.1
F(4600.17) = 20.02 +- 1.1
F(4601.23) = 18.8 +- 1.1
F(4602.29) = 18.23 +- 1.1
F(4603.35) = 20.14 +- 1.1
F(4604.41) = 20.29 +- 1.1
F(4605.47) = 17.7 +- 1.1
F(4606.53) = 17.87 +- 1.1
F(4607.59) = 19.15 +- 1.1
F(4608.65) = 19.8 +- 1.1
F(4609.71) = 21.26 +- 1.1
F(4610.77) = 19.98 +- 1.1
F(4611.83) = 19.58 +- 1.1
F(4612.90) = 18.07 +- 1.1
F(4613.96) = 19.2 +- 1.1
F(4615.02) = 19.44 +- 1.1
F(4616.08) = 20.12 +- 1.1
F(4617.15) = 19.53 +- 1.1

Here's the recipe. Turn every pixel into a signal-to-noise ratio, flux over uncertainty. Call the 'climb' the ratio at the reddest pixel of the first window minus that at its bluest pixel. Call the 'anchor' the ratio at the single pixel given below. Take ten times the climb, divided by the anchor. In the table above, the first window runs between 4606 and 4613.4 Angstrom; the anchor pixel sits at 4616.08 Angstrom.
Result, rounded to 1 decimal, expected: 0.1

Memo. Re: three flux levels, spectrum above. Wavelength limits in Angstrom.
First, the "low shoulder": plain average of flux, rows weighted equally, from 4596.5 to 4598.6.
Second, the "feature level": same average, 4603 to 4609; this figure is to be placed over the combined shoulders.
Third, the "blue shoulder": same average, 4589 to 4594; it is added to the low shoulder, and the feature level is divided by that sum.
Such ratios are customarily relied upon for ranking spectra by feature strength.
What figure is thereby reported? 0.481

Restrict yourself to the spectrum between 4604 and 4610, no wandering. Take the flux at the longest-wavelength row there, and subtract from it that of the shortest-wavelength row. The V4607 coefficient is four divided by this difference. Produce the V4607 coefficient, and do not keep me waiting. 4.1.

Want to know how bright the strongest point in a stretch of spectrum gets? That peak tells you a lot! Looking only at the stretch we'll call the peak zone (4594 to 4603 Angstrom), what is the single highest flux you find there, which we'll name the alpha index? 22.16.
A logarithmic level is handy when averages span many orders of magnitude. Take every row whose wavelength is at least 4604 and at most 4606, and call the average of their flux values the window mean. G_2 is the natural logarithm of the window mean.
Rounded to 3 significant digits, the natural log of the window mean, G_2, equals 2.94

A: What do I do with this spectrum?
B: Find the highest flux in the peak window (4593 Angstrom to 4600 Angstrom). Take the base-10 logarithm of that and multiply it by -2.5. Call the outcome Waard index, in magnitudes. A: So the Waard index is -3.36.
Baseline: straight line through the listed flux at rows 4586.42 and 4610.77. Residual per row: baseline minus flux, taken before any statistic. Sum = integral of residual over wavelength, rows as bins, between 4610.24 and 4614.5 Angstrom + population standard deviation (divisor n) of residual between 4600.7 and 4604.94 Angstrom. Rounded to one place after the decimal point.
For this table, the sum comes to 5.0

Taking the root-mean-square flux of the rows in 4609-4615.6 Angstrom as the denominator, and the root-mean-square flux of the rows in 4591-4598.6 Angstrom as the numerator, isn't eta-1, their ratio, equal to 1.01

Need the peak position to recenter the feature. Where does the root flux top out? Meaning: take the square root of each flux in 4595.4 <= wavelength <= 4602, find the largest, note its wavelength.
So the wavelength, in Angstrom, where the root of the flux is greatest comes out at 4596.99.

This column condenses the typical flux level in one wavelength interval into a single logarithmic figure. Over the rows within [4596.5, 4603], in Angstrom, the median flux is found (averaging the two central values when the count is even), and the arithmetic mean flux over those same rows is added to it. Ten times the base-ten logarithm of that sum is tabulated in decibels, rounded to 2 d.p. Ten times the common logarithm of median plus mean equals 16.00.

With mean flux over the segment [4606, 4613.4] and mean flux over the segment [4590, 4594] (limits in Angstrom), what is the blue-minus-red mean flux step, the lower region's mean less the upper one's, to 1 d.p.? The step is -1.0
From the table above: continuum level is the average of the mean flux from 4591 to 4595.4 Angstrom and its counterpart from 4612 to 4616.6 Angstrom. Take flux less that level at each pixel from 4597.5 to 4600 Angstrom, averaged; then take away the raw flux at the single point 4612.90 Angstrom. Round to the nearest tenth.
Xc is -17.1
